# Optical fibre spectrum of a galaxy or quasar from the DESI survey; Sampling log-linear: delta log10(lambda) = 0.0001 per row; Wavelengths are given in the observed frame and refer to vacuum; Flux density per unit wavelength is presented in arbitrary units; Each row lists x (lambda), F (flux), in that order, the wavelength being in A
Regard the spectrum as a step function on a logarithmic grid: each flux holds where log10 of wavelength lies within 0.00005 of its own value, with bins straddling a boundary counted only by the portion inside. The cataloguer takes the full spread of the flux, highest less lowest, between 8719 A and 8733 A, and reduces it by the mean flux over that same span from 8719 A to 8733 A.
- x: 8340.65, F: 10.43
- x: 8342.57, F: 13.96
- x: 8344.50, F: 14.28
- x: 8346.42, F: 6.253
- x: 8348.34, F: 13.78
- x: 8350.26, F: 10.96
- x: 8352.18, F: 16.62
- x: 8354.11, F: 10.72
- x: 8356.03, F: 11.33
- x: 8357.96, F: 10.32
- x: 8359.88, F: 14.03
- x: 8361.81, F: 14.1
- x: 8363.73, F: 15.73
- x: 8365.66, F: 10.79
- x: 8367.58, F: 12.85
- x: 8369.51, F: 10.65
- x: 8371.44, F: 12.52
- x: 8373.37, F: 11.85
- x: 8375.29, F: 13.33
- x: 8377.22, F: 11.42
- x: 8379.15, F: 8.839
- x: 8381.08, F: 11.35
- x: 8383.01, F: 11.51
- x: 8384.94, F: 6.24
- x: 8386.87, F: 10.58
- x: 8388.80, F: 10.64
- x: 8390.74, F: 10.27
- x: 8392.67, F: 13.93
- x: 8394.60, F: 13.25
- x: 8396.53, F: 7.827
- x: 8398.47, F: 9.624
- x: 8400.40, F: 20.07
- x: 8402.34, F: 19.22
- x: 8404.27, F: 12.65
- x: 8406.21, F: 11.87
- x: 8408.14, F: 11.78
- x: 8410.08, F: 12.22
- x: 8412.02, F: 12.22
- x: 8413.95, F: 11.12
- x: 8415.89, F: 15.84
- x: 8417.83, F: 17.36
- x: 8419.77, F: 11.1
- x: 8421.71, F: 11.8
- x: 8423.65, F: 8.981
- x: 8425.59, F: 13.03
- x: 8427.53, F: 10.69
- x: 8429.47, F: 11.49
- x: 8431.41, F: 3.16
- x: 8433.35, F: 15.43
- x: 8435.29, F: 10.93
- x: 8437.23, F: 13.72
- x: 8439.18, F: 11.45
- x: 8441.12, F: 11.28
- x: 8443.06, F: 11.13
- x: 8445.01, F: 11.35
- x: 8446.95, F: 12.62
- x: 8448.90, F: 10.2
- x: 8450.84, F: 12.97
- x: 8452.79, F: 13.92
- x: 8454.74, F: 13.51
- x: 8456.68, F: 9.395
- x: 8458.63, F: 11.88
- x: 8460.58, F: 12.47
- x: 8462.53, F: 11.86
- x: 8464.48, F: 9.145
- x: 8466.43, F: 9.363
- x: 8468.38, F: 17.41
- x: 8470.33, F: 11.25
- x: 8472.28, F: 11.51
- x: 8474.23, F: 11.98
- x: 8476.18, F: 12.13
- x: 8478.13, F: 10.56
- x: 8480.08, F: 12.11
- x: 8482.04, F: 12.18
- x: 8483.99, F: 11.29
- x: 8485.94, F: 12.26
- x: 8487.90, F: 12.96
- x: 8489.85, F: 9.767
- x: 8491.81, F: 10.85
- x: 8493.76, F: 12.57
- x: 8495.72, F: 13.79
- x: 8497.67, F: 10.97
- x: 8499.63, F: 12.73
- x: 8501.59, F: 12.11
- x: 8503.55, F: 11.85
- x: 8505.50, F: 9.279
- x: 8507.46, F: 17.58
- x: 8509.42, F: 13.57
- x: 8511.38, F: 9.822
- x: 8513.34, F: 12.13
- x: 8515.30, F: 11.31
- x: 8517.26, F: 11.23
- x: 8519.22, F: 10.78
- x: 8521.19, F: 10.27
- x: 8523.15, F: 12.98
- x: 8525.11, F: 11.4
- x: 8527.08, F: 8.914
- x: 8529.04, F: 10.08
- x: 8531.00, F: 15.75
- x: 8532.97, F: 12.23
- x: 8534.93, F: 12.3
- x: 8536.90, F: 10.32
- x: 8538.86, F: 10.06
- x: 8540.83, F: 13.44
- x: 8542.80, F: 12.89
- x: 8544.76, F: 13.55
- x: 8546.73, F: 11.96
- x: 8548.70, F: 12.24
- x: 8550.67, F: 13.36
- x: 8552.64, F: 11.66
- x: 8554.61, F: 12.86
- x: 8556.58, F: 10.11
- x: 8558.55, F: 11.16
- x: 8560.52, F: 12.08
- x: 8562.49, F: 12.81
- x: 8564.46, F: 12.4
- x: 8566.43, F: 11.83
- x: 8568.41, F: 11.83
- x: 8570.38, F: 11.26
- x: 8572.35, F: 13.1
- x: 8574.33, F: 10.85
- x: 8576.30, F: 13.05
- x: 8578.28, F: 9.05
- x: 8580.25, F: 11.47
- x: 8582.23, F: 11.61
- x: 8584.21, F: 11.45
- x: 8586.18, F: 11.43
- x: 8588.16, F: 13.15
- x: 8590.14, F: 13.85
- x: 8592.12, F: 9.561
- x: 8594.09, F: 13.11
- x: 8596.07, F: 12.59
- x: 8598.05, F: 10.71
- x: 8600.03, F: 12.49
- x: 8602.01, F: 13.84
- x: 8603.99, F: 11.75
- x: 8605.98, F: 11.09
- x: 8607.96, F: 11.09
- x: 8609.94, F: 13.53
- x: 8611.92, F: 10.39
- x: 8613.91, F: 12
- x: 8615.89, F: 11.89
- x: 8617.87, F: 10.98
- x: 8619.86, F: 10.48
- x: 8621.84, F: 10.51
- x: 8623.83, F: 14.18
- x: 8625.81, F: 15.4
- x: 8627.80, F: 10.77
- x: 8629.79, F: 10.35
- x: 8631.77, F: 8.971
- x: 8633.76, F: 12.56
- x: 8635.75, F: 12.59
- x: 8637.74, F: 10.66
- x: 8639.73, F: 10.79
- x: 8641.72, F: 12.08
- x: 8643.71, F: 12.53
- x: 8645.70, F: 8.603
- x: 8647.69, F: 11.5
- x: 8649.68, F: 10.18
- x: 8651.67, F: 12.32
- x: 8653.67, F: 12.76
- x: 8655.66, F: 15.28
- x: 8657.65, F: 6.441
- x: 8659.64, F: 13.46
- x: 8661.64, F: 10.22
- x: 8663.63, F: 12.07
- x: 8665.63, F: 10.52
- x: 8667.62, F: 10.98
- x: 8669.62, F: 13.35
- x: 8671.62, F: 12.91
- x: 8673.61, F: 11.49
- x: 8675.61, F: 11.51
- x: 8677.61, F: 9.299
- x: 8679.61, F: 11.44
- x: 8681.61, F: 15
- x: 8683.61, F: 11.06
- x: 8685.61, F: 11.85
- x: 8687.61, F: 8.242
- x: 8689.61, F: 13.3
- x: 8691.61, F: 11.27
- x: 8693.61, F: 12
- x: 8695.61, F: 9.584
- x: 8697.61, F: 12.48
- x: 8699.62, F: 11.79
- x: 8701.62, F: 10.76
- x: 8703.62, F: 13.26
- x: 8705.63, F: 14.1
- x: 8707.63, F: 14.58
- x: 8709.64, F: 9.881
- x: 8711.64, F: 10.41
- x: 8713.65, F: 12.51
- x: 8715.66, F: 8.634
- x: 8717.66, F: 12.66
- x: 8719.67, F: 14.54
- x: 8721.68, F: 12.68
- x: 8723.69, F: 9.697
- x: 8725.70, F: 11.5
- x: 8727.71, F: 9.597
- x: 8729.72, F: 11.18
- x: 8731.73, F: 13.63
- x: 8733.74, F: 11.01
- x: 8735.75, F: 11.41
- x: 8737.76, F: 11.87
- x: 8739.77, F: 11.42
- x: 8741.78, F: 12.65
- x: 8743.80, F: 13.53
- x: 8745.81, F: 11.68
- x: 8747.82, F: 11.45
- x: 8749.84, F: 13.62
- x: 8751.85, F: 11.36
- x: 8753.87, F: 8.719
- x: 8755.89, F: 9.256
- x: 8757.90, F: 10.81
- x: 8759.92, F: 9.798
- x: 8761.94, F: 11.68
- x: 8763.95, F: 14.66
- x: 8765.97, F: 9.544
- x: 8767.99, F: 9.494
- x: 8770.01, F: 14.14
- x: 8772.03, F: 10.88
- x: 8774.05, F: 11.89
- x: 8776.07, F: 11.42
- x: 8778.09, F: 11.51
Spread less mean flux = -7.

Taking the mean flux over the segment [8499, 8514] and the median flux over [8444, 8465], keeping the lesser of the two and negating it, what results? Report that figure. -11.88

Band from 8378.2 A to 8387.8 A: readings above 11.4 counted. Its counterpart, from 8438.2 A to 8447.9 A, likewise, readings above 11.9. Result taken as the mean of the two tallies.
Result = 1.0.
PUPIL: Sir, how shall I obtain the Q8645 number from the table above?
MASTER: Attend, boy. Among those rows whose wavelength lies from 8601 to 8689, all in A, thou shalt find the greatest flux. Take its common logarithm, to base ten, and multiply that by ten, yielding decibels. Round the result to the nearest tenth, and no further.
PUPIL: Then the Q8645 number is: 11.9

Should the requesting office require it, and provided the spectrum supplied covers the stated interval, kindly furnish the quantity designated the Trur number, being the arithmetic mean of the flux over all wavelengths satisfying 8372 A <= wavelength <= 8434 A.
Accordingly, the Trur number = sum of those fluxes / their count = 11.9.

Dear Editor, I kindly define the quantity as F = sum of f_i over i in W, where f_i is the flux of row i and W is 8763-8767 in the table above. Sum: 24.2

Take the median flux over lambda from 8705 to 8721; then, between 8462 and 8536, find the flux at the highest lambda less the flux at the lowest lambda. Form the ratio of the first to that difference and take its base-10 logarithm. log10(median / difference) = 1.5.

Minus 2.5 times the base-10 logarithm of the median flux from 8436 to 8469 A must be -2.69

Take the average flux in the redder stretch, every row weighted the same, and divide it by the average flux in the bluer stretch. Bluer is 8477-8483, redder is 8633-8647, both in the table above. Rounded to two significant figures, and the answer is 0.98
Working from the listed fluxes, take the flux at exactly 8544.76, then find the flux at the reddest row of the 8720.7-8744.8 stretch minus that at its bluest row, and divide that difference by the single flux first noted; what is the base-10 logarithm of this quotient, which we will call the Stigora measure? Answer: -1.2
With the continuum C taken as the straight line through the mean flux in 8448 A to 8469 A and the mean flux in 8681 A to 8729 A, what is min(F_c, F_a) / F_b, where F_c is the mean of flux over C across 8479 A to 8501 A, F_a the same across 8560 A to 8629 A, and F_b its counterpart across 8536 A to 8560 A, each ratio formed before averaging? 0.993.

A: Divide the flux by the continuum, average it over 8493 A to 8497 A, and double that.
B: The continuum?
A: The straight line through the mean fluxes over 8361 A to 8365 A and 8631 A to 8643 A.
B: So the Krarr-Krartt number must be 2.00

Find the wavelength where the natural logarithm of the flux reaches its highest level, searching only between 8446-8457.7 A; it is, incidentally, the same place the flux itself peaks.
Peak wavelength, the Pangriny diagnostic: 8452.79 A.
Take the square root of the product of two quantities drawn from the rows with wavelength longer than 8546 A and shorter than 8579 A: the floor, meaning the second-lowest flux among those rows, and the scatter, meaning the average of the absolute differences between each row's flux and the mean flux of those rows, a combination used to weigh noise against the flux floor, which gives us 2.9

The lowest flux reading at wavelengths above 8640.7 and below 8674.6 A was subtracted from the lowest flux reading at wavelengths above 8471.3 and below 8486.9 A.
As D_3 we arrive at 4.1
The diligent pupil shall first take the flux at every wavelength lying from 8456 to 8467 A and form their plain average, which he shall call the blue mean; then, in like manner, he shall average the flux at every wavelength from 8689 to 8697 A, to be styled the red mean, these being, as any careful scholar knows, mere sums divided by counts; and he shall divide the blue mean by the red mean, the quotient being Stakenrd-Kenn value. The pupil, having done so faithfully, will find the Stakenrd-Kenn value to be 0.93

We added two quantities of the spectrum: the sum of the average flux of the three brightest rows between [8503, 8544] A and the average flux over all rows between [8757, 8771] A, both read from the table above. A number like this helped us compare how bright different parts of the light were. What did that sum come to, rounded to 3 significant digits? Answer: 27.1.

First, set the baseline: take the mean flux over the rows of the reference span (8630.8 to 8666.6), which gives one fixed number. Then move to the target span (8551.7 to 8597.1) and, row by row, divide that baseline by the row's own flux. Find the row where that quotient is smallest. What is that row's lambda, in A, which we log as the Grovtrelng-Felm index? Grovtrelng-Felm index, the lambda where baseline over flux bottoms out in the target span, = 8590.14 A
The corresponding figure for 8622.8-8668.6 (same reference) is 8625.81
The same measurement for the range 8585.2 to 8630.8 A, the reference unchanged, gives 8625.81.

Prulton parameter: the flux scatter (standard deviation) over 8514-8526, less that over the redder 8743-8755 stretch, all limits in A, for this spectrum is -1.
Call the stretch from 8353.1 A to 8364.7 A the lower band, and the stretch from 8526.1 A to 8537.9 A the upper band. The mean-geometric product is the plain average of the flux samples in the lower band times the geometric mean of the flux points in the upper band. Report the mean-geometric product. 145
